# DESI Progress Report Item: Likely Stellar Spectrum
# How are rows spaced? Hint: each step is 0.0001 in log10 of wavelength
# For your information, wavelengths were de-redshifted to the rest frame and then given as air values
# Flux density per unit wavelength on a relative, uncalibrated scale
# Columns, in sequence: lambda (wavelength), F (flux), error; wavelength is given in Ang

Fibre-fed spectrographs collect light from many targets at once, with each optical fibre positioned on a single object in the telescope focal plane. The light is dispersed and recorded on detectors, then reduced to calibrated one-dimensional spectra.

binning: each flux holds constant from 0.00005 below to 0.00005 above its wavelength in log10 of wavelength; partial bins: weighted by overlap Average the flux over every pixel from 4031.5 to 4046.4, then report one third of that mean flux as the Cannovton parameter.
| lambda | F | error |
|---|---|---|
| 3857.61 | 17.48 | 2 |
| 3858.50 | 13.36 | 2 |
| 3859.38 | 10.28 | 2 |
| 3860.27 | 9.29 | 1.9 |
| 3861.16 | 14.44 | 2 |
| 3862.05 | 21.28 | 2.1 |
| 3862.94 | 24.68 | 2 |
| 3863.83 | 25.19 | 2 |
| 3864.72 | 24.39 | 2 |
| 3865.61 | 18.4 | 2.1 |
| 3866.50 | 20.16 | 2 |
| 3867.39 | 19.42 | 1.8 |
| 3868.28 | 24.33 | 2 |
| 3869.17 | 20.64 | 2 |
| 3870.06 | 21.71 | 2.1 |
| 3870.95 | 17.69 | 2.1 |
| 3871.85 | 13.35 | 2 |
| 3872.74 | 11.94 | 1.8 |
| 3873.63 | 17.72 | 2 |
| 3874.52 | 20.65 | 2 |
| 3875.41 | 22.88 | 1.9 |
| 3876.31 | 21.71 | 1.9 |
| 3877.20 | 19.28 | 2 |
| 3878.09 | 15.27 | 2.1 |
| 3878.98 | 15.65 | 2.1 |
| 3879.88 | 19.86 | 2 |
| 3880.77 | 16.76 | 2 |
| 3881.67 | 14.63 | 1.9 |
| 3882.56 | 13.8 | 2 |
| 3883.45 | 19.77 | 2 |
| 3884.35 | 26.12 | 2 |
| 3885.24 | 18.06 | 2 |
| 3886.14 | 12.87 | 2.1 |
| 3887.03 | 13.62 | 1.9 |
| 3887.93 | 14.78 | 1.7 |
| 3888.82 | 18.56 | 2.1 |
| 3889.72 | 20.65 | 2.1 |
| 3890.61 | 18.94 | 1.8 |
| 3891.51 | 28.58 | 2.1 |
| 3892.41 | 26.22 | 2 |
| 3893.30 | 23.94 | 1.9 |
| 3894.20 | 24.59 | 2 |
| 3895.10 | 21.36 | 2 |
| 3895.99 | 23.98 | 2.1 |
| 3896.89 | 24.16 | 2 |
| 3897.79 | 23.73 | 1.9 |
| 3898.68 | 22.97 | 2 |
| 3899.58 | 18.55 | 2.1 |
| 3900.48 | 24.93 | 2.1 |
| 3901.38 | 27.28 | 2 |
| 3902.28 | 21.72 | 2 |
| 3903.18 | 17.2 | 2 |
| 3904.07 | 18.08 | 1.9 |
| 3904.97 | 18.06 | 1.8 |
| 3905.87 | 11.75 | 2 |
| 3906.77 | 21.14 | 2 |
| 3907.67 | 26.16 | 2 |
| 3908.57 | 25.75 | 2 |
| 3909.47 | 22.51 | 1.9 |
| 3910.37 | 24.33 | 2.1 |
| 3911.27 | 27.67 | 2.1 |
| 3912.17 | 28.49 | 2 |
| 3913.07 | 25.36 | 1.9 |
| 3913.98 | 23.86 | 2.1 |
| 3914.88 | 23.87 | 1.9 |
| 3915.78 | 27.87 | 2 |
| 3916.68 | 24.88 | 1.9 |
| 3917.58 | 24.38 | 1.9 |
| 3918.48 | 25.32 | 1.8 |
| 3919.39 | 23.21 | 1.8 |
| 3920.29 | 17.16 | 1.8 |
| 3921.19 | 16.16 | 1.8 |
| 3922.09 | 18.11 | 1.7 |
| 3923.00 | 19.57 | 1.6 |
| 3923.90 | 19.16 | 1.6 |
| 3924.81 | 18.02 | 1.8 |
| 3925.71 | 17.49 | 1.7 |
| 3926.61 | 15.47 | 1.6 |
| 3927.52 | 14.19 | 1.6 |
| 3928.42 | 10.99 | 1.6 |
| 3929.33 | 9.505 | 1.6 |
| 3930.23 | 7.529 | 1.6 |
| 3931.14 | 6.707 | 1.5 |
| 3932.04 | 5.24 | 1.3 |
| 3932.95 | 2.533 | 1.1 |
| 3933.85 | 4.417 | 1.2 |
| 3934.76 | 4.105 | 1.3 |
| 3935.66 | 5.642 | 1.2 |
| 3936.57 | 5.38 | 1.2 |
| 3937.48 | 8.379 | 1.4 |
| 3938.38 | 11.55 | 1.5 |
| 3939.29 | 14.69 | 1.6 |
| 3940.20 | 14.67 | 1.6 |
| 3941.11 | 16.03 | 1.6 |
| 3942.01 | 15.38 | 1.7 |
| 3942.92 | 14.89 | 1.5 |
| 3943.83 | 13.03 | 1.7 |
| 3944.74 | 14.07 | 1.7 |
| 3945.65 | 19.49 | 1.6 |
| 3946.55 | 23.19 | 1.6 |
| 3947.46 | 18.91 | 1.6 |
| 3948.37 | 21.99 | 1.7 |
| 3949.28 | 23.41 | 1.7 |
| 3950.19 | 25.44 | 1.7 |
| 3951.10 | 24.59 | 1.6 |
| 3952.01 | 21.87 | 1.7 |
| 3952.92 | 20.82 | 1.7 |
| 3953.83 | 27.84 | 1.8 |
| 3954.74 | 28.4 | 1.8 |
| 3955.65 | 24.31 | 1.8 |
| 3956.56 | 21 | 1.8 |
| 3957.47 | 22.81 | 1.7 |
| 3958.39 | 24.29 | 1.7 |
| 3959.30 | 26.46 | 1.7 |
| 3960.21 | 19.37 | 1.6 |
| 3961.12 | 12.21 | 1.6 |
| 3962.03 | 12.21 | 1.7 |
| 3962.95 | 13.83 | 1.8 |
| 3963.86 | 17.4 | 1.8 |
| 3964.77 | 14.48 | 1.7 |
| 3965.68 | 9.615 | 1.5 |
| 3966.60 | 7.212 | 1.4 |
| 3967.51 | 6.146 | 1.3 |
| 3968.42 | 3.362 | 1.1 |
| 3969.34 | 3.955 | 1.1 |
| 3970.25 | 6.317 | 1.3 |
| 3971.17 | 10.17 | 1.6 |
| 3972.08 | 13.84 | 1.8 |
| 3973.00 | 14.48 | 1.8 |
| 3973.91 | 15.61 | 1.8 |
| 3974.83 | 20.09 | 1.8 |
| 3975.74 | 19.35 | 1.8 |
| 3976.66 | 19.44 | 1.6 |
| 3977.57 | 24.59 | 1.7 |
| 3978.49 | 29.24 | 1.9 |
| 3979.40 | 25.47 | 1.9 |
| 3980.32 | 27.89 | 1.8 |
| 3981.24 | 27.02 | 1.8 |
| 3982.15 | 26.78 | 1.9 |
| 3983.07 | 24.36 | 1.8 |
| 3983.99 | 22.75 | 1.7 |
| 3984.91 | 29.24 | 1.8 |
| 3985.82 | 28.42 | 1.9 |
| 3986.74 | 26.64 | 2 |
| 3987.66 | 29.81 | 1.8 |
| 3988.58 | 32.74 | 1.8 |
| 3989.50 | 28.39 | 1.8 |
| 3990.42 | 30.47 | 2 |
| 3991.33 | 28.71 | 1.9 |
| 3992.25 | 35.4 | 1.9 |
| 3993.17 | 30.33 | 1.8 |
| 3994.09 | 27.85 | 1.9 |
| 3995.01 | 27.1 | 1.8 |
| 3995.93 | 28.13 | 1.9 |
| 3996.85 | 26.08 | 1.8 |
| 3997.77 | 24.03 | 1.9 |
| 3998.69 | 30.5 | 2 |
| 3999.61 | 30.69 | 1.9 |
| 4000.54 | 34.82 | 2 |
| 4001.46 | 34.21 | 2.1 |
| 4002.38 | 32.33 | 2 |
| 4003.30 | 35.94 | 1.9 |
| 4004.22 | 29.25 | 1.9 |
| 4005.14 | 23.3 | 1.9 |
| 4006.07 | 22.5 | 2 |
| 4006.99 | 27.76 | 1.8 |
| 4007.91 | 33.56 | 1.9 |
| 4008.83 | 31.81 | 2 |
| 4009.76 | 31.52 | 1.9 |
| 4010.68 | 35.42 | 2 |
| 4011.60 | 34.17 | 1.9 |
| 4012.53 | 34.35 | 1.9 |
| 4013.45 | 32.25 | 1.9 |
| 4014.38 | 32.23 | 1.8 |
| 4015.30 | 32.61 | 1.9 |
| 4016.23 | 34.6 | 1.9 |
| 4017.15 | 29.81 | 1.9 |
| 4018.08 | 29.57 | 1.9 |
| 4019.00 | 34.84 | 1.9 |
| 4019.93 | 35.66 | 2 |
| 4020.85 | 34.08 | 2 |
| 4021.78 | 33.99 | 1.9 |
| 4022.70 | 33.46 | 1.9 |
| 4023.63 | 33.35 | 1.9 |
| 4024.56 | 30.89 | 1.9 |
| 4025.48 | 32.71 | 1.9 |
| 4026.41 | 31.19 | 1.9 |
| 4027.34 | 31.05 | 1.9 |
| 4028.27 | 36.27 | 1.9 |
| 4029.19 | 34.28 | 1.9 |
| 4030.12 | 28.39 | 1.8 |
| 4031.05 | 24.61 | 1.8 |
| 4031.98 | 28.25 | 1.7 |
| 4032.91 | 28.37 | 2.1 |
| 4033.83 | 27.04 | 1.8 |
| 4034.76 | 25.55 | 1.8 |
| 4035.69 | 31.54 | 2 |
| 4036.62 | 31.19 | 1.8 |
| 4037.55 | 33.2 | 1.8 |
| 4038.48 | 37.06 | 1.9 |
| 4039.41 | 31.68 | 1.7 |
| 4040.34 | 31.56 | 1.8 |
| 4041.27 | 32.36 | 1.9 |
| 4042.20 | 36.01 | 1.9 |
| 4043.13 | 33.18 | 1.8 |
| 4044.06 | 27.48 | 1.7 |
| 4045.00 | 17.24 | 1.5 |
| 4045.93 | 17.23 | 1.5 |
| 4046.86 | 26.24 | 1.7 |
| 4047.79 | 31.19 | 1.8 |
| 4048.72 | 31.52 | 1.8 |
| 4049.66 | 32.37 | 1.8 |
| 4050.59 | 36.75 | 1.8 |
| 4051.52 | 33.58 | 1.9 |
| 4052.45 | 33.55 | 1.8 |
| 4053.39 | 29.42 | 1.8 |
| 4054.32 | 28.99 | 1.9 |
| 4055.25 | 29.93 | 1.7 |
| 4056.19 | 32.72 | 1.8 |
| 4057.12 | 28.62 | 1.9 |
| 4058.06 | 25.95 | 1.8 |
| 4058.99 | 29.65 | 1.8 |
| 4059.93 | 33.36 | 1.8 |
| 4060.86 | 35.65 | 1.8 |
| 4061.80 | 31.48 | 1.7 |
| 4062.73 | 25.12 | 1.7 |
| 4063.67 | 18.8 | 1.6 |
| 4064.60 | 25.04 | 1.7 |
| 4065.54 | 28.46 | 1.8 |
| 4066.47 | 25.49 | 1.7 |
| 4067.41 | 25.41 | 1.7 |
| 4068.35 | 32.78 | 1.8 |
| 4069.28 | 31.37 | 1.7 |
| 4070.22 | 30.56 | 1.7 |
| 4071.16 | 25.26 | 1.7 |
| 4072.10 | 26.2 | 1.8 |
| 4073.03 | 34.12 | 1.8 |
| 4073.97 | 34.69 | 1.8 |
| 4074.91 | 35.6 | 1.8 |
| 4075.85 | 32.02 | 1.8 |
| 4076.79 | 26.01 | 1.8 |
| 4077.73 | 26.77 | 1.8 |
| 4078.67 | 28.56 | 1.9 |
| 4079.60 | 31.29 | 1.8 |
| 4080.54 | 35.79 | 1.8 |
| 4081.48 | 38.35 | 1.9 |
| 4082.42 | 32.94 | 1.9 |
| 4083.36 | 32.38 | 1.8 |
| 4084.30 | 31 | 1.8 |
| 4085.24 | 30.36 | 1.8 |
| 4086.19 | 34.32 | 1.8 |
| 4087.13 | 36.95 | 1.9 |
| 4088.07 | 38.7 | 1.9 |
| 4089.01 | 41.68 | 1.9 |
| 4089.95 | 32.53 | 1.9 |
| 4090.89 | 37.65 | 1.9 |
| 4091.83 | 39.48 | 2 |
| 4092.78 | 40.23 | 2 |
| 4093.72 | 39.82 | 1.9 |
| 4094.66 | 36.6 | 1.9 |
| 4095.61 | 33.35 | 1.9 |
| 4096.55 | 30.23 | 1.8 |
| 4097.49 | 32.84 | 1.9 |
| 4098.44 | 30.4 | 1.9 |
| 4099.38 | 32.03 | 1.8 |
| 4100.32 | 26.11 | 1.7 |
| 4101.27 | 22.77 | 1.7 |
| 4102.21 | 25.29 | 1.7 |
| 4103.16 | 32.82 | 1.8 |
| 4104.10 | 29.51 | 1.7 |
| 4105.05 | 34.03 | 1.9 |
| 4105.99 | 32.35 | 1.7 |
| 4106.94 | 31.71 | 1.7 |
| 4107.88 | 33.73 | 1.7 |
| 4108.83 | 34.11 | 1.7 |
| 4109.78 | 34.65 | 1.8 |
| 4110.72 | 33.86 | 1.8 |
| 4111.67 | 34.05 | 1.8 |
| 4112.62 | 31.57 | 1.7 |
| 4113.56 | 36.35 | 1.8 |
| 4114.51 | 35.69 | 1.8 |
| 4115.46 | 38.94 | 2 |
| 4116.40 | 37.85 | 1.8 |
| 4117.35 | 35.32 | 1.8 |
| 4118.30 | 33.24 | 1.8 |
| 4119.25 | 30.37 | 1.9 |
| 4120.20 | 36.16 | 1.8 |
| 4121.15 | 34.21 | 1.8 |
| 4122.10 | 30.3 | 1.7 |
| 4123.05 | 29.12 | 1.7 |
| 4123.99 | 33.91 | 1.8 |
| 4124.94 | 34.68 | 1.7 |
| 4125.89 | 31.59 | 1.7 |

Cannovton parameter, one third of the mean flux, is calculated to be 9.8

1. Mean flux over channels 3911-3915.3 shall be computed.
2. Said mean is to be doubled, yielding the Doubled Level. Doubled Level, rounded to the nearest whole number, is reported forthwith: 52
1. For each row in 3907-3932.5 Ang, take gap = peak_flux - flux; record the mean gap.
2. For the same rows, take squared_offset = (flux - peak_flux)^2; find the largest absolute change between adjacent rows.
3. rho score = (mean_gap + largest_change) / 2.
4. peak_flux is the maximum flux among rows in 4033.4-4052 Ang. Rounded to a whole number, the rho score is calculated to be 111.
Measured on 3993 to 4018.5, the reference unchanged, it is 67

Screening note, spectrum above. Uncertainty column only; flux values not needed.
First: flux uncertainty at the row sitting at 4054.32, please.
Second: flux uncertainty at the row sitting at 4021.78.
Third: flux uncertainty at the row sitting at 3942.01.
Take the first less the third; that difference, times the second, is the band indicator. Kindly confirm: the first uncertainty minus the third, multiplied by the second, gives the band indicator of 0.4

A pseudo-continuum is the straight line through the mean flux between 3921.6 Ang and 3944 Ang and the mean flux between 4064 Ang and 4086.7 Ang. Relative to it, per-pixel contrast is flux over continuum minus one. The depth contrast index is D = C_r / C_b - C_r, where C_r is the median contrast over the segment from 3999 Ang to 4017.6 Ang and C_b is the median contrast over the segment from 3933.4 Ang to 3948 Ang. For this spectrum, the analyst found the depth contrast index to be 4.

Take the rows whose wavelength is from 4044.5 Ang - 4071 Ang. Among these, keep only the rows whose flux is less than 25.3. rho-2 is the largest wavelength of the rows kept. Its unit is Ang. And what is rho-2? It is 4064.60 Ang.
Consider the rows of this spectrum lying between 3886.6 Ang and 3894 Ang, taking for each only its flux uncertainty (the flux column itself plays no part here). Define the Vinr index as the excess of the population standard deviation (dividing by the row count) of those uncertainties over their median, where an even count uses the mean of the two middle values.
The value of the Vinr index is -1.81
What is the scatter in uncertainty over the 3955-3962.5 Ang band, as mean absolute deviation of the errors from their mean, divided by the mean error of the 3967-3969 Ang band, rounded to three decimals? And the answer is 0.042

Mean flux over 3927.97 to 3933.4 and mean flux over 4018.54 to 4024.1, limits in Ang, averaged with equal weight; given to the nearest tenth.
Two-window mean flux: 20.7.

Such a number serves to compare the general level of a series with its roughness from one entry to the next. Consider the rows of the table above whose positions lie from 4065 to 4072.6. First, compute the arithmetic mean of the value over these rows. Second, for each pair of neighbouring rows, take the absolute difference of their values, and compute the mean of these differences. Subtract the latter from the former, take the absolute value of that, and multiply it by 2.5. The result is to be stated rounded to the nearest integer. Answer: 64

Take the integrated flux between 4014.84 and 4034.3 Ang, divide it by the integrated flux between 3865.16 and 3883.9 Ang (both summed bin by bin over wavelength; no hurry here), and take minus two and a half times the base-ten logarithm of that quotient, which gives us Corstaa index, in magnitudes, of -0.63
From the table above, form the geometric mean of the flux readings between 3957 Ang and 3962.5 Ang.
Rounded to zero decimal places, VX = 19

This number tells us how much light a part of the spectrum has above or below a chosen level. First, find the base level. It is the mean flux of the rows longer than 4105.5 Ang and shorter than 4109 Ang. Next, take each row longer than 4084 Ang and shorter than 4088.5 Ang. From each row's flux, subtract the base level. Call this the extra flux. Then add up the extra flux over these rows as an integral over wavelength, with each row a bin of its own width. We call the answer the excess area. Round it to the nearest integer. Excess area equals 6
